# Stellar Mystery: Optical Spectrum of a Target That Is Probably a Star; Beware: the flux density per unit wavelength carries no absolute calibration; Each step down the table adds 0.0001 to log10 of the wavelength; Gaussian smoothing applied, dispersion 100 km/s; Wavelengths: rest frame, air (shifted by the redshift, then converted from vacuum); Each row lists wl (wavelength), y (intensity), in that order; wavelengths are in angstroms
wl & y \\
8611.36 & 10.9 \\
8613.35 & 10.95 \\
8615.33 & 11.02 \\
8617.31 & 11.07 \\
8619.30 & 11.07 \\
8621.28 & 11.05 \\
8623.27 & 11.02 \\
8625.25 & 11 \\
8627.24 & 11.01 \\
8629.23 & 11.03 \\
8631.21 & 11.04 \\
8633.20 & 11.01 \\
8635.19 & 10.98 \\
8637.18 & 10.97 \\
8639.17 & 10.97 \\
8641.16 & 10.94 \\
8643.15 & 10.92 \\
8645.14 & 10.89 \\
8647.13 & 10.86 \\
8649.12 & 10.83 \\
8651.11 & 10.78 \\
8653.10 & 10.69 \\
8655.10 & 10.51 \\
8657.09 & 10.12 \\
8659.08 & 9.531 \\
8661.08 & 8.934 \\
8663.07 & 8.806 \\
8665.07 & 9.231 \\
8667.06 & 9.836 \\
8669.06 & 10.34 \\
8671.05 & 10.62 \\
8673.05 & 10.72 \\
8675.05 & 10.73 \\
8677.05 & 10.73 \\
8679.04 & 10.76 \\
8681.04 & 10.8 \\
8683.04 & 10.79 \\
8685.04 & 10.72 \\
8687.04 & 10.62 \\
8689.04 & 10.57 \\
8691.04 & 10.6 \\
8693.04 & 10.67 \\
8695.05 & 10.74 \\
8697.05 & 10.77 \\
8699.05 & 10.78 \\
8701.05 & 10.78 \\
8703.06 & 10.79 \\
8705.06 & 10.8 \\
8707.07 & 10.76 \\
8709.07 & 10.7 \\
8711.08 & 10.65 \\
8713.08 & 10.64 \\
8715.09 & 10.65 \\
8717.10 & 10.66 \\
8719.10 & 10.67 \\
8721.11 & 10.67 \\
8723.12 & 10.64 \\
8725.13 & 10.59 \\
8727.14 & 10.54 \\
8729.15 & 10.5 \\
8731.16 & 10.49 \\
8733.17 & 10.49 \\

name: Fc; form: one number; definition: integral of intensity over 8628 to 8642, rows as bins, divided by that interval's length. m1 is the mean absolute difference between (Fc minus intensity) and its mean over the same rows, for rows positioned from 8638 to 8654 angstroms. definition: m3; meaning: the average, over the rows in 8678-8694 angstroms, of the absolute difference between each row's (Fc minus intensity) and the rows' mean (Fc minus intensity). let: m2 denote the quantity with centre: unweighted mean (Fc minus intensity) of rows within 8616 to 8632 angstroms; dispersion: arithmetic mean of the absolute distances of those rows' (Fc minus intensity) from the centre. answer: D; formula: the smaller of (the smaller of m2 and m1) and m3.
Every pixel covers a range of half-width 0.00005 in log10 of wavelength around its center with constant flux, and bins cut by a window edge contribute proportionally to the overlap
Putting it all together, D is 0.021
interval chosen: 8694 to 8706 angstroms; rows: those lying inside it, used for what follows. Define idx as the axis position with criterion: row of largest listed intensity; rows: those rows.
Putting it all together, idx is 8705.06 angstroms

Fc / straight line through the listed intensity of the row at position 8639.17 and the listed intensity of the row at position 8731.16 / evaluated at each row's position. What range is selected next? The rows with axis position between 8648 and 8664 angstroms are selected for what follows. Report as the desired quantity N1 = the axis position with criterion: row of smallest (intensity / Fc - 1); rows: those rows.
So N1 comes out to 8663.07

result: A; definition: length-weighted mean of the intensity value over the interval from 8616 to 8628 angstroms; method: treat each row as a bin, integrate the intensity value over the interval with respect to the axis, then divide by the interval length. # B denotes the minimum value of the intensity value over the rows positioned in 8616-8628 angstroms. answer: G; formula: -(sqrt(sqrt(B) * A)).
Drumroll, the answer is -6.05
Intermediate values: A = 11.0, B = 11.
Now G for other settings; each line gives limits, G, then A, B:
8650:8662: -5.50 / 10.1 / 8.934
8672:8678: -5.92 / 10.7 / 10.72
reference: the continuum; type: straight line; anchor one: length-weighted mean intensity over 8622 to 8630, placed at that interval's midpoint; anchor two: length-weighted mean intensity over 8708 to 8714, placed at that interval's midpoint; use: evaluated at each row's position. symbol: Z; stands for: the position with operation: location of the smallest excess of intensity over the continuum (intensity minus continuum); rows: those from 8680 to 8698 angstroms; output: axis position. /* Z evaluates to 8689.04 angstroms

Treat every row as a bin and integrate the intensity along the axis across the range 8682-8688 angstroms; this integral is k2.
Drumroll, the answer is 64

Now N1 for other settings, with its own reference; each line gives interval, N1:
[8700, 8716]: 8711.08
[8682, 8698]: 8689.04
